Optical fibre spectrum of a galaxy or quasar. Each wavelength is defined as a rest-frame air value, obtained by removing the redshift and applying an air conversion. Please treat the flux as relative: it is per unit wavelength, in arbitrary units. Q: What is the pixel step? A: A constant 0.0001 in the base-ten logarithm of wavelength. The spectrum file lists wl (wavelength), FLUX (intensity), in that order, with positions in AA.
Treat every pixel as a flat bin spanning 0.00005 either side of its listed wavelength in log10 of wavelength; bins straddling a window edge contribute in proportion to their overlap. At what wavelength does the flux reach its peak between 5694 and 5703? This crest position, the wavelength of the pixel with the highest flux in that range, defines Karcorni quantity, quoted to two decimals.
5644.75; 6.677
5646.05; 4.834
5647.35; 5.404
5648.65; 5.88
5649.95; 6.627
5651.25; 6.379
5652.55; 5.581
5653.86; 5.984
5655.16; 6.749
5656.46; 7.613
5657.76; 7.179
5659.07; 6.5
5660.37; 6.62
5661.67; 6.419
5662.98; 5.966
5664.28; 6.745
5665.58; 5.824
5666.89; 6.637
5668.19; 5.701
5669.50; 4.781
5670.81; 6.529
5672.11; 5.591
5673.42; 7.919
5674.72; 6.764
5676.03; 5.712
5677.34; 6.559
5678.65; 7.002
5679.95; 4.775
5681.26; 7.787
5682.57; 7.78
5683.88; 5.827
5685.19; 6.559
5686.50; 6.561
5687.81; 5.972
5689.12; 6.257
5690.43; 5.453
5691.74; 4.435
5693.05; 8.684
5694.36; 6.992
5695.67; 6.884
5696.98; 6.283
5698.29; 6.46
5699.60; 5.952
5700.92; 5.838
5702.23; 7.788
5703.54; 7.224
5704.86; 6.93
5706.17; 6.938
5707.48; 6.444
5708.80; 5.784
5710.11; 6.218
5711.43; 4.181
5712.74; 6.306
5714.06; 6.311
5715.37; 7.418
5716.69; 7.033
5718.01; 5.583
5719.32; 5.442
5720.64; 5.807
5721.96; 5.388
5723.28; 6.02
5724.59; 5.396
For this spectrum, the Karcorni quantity 5702.23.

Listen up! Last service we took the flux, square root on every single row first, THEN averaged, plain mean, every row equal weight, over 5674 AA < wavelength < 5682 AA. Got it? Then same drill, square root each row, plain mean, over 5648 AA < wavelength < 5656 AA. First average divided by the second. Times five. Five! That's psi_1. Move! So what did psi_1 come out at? 5.1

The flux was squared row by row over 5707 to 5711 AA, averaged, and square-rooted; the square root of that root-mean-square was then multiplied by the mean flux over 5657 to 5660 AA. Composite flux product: 17.0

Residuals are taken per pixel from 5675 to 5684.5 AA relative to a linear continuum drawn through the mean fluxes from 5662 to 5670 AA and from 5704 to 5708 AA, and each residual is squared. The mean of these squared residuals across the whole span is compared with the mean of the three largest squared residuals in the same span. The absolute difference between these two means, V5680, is 1.1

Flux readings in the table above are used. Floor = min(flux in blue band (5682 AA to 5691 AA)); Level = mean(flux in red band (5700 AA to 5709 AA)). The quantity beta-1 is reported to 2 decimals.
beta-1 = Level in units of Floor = 1.23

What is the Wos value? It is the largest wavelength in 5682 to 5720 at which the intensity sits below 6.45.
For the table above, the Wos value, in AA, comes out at 5719.32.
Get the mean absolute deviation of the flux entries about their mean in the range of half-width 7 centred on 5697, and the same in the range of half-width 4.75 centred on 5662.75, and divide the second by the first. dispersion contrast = 0.32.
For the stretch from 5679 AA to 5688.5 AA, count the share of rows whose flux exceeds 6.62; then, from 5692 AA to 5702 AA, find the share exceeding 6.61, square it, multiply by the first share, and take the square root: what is 0.229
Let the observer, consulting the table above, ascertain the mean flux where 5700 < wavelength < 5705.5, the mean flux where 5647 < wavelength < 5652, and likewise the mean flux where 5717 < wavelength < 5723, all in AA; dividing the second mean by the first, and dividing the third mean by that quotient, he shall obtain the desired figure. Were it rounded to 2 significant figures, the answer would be 6.4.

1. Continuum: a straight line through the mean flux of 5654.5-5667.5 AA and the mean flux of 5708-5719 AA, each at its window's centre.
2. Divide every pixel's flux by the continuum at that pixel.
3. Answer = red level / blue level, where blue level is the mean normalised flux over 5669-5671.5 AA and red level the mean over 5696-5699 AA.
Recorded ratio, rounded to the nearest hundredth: 1.18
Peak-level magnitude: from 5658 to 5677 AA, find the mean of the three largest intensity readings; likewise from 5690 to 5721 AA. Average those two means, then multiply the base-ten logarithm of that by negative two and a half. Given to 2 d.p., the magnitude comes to -2.20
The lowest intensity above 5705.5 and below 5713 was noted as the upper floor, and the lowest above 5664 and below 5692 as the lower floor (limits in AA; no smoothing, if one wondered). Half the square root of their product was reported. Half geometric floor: 2.15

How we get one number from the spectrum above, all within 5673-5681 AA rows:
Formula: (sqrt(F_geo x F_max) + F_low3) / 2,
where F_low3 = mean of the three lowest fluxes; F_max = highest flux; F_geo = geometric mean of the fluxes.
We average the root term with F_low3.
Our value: 6.39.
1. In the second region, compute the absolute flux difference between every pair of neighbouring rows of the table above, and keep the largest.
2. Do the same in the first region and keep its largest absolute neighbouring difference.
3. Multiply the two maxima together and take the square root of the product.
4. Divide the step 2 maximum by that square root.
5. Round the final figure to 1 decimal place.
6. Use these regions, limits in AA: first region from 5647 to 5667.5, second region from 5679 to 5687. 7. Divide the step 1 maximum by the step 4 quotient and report 5.4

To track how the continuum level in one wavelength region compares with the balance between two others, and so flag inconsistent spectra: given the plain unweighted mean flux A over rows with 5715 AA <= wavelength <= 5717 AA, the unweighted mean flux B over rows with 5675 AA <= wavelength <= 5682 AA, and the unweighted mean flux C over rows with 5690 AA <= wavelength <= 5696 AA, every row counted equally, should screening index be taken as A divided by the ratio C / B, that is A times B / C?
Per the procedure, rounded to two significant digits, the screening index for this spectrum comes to 7.1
